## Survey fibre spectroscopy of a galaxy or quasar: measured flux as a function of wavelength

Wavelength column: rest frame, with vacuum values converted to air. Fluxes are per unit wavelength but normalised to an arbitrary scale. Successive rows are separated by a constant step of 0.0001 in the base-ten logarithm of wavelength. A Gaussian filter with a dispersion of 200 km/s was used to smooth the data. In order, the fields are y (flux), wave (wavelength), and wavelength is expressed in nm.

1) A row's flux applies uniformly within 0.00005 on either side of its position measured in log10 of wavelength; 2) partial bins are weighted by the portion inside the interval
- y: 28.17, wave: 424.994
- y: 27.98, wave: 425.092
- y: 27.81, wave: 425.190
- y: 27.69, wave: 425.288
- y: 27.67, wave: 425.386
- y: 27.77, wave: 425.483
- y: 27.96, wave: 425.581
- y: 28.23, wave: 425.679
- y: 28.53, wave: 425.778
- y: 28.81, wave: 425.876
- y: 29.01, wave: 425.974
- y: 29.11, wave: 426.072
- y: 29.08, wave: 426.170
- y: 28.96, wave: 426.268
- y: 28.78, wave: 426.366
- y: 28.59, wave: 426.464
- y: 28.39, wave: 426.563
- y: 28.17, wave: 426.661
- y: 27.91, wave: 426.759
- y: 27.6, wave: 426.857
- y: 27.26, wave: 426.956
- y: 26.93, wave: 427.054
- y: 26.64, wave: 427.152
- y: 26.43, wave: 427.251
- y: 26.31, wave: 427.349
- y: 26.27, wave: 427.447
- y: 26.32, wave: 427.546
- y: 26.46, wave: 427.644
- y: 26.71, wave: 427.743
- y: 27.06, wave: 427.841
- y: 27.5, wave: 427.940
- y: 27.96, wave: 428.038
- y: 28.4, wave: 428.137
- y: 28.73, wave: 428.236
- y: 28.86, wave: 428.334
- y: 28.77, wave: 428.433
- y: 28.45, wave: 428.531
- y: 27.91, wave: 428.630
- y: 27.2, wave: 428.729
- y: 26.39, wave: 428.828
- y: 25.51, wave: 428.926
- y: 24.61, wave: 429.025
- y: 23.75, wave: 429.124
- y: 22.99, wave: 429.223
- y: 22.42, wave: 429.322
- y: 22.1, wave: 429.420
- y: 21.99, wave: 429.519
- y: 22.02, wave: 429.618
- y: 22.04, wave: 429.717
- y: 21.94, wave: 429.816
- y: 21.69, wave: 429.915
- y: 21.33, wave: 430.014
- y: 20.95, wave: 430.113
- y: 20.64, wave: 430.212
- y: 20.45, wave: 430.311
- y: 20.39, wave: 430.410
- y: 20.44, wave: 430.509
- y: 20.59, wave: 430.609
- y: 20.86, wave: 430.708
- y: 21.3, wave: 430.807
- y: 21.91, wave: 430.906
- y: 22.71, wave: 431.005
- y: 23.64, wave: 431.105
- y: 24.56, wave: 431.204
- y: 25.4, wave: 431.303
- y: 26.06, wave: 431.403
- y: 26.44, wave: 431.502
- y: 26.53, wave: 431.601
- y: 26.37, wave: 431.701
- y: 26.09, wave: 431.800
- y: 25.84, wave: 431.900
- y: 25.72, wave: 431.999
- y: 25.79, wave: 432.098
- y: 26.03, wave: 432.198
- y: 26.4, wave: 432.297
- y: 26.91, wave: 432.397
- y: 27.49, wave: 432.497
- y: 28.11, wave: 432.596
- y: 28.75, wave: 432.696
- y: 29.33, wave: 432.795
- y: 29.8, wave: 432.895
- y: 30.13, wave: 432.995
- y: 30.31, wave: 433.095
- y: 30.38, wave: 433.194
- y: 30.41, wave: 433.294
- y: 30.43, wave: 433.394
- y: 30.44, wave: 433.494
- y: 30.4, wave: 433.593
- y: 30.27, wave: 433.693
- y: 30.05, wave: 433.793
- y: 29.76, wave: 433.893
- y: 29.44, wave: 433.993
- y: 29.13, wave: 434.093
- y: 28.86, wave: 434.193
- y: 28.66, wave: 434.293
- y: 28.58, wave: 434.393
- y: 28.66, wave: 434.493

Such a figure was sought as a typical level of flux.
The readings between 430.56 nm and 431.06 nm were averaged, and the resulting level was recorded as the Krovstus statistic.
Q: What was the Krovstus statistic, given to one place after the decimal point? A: 21.5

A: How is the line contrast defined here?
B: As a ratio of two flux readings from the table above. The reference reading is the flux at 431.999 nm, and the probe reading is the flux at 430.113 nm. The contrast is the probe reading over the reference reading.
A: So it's 0.81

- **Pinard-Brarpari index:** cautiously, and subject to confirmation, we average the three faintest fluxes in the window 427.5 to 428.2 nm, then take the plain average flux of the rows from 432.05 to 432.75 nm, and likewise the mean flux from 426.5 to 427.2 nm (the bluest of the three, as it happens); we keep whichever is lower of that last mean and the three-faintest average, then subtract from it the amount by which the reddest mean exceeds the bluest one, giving 27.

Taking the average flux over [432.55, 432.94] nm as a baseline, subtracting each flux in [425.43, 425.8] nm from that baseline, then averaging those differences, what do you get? 1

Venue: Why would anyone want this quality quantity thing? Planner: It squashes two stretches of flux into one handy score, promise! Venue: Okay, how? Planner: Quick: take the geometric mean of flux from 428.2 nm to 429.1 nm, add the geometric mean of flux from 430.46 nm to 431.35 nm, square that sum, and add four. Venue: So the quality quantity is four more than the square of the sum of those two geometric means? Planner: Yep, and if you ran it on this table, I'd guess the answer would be 2470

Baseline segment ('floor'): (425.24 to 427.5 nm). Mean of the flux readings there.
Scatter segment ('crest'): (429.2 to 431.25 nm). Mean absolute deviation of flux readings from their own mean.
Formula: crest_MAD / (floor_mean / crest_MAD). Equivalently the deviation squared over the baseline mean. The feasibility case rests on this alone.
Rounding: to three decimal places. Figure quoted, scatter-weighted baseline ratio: 0.026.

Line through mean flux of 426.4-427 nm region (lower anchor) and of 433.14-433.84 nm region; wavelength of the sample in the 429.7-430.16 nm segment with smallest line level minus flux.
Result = 429.717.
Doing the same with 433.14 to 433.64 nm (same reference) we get 433.194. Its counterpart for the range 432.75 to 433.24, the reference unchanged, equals 433.194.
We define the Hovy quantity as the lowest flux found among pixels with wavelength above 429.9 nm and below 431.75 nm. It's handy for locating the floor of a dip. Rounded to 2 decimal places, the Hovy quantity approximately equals 20.39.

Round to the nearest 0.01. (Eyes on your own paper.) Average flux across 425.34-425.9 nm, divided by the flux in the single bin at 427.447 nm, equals 1.07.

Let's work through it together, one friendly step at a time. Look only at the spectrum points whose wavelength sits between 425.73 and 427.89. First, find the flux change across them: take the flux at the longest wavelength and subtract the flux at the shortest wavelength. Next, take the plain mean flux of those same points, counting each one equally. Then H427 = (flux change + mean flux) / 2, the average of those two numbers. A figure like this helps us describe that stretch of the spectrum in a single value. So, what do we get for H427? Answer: 13.1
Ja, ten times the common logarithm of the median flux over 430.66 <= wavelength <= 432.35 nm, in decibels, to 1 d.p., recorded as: 14.1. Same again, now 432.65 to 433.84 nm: 14.8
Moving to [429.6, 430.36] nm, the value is 13.3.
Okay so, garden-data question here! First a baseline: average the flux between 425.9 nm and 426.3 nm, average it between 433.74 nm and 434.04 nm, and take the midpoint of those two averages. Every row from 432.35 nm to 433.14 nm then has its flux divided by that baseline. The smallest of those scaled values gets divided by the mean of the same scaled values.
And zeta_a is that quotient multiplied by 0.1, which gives 0.0933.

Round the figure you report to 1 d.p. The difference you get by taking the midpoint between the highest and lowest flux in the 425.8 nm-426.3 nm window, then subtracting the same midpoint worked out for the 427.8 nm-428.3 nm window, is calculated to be 1.1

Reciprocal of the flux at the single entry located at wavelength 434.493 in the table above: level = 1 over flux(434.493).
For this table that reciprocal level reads 0.035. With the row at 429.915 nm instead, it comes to 0.046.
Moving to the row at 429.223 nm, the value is 0.043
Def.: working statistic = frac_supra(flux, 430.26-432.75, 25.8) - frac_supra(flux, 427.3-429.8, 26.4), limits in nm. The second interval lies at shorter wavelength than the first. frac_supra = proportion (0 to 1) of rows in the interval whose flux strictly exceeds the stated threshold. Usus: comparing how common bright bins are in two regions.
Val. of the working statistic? 0.0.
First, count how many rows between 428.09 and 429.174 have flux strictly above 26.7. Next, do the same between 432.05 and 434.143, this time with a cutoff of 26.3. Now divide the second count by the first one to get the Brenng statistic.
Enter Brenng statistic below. 2.7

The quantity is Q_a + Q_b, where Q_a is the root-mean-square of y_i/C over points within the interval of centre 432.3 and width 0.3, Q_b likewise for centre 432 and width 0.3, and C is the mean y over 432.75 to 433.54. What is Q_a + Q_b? 1.73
